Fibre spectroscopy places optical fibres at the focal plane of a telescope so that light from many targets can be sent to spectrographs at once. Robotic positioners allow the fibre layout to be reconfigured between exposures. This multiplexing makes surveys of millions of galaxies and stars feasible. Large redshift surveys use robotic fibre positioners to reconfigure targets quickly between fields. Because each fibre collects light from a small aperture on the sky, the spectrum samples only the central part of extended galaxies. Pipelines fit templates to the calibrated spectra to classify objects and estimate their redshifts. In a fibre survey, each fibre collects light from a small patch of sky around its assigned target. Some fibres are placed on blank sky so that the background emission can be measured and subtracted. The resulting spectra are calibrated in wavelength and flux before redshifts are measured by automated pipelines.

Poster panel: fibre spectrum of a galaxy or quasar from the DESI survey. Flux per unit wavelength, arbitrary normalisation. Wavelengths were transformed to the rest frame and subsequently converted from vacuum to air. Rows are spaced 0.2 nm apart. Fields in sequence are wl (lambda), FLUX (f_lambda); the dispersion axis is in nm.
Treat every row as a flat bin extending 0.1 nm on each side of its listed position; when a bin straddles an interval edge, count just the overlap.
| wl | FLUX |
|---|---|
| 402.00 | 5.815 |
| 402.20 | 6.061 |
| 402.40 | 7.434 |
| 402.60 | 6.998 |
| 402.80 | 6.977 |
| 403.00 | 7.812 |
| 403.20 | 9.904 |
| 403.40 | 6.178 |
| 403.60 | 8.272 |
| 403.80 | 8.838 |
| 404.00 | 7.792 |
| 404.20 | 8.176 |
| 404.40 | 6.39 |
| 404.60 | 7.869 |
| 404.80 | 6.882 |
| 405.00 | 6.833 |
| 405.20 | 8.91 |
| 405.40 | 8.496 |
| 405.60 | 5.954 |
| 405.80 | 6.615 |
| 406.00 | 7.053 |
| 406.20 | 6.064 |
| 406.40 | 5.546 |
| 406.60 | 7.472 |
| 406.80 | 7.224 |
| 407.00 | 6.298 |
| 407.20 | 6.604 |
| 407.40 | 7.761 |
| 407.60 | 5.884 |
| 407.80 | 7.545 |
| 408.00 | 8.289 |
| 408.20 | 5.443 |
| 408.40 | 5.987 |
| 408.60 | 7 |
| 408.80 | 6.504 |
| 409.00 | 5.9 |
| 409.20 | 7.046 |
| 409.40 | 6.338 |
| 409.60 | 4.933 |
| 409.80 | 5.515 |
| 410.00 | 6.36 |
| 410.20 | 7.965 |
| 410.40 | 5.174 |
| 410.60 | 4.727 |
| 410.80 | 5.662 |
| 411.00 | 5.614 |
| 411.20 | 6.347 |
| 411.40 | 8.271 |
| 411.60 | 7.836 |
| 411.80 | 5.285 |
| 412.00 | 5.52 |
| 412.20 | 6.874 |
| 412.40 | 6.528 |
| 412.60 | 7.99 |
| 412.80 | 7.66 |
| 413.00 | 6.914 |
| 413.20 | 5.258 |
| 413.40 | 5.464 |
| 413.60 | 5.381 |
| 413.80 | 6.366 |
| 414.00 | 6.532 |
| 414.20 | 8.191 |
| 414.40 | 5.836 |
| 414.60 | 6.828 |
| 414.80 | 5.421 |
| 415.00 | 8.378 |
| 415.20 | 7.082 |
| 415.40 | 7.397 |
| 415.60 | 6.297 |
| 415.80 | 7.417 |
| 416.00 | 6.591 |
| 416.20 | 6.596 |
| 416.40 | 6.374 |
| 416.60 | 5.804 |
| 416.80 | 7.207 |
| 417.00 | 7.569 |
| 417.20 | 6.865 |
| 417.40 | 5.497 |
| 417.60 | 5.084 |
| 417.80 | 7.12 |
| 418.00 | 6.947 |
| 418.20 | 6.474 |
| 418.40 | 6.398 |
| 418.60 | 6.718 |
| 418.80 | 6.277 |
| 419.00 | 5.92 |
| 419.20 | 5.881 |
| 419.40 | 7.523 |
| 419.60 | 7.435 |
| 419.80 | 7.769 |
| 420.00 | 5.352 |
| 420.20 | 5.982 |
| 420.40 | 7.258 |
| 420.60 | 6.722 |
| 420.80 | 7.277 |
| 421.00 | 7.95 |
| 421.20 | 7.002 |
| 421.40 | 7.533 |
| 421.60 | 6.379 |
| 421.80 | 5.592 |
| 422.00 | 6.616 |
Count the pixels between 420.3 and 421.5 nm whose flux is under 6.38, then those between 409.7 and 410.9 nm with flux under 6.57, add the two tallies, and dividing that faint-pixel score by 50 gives 0.10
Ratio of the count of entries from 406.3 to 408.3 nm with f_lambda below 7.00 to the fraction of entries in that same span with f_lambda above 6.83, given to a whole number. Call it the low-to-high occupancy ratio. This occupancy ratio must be 10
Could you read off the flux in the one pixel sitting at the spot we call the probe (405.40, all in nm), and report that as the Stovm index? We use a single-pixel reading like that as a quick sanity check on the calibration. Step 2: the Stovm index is 8.496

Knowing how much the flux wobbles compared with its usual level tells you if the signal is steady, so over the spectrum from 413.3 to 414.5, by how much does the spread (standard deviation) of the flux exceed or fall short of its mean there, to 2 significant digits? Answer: -5.3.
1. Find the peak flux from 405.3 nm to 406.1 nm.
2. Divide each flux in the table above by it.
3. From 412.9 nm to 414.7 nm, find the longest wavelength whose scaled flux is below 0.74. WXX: 414.40 nm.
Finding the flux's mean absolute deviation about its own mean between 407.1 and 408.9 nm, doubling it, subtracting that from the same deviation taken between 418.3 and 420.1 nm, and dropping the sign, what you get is 0.86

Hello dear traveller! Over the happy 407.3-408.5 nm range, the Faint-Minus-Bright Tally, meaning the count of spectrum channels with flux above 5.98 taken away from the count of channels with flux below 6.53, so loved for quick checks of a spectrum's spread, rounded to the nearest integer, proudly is -1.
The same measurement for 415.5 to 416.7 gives -2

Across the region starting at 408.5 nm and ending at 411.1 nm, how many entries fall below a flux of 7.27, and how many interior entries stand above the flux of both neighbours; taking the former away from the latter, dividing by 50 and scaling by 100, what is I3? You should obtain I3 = -18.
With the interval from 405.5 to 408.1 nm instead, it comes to -12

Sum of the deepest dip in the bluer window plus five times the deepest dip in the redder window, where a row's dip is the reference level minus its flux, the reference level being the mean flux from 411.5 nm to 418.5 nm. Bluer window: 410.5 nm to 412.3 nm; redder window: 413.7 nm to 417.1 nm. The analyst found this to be 7.8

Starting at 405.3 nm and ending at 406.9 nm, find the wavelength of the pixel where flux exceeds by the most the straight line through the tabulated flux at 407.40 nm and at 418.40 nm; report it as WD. 405.40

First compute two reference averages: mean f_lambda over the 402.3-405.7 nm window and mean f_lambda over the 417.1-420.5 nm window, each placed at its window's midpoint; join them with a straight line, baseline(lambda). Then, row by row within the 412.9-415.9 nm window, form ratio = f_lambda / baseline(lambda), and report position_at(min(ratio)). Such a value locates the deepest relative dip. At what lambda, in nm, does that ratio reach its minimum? 413.20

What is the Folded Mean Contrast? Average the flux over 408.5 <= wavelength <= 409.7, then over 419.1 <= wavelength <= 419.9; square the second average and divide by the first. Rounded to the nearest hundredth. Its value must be 8.14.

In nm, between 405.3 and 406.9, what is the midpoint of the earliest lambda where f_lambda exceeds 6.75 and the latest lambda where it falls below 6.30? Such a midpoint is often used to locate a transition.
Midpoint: 405.90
